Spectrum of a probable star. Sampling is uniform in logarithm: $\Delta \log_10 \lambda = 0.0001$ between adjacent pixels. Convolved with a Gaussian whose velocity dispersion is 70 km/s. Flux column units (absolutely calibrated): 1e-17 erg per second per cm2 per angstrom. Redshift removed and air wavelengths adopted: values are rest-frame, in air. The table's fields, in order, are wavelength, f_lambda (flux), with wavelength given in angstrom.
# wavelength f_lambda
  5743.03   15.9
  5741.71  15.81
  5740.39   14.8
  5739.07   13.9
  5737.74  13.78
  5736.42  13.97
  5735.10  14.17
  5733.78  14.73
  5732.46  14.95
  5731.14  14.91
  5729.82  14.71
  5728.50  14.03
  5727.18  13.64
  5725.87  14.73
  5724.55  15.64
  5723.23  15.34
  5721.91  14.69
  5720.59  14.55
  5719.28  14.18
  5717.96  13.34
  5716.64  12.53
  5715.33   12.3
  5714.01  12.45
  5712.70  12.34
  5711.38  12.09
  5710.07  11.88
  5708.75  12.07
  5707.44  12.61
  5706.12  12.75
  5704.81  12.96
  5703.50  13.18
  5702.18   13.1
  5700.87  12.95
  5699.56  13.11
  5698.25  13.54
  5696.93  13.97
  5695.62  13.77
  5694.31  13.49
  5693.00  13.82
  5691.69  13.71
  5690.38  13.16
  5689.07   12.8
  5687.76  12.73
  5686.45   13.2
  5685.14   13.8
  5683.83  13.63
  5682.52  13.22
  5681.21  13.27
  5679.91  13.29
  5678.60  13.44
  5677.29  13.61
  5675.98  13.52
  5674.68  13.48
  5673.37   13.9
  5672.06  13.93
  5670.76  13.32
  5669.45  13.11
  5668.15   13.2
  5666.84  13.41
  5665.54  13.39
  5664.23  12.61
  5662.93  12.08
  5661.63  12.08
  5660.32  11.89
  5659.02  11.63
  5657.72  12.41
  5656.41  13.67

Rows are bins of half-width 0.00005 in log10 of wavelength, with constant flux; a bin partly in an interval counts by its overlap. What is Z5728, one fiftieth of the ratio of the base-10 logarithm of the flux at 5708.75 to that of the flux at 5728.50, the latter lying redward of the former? 0.0189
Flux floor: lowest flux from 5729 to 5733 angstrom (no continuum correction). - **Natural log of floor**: 2.69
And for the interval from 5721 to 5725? 2.69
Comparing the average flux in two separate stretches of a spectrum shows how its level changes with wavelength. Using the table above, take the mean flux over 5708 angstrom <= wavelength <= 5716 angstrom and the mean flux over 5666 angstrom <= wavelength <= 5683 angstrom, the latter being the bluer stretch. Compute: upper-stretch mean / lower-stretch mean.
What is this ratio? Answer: 0.91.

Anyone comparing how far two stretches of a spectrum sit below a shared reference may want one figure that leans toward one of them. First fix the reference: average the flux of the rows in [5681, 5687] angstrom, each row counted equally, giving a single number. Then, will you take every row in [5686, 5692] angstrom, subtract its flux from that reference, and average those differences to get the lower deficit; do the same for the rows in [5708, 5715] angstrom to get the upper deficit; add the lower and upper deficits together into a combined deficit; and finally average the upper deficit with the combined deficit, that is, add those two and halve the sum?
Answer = 1.4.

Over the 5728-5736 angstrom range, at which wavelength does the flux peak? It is 5732.46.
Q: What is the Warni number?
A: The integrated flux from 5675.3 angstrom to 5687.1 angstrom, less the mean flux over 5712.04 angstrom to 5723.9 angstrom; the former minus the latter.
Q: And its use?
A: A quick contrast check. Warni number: 145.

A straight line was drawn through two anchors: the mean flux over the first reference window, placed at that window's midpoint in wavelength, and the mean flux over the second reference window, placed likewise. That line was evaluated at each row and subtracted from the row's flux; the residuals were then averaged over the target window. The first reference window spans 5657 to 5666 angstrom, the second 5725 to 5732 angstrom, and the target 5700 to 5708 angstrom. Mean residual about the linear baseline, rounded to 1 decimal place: -0.7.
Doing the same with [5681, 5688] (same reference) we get 0.3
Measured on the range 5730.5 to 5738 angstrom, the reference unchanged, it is -0.2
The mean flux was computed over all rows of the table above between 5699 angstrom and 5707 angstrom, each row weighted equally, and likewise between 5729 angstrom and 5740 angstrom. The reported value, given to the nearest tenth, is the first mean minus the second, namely -1.4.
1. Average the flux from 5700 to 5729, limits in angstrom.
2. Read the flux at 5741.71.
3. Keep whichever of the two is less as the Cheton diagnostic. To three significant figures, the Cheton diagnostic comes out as 13.3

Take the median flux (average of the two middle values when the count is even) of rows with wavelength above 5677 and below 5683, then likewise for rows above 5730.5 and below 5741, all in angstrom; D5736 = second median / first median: 1.09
